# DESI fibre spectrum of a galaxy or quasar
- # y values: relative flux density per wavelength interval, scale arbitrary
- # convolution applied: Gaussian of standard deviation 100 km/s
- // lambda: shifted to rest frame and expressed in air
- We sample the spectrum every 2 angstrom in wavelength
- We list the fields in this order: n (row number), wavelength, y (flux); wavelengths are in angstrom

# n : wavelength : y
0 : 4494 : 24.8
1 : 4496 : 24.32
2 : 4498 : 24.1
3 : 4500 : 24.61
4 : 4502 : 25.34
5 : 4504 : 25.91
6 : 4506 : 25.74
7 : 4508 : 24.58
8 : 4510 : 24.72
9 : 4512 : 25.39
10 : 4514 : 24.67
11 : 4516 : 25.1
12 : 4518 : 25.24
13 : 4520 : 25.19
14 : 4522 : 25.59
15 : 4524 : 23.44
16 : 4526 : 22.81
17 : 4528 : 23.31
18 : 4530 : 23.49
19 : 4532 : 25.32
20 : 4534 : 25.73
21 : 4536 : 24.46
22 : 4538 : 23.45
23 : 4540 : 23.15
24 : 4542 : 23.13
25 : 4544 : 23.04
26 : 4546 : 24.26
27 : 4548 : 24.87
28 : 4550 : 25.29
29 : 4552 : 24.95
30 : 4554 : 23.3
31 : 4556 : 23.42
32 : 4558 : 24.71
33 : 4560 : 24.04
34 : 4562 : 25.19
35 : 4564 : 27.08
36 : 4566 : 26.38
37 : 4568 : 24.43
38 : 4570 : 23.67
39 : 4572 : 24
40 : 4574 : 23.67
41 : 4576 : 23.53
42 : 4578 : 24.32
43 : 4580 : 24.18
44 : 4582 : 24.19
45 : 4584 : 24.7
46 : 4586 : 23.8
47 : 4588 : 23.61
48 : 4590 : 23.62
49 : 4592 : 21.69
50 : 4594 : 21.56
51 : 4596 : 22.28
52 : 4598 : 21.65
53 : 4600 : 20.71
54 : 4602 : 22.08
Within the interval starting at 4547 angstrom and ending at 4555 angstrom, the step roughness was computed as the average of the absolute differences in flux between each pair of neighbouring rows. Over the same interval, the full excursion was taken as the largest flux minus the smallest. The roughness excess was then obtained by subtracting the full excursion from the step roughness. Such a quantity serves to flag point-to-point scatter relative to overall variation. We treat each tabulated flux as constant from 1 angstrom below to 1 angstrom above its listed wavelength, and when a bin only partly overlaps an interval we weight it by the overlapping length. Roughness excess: -1.2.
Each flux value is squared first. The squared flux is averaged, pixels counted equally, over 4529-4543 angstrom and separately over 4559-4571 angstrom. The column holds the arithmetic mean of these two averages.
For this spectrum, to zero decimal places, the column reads 608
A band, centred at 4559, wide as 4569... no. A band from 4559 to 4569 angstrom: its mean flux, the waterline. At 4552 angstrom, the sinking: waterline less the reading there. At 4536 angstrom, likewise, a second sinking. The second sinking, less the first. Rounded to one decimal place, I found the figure 0.5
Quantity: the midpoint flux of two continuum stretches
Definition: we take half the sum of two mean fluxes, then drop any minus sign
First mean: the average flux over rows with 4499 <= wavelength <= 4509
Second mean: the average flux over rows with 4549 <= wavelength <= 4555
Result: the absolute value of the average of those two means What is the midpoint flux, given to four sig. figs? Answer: 24.87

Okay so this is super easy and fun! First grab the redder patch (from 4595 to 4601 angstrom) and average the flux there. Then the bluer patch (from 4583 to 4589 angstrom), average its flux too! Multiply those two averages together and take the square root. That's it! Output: 22.8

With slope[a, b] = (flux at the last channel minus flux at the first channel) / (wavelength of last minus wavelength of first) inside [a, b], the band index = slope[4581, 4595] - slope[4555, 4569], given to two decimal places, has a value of -0.30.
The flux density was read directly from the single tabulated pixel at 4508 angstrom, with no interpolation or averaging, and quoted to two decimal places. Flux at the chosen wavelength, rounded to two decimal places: 24.58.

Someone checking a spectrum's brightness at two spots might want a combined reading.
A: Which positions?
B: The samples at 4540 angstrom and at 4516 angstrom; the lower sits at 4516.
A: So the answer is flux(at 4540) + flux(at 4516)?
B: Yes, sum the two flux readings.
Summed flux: 48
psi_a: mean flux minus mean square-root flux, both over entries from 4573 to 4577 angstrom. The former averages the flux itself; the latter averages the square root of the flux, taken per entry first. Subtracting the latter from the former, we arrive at 18.7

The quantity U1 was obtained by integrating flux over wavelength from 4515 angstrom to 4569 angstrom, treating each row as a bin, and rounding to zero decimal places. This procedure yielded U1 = 1321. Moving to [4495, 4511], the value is 399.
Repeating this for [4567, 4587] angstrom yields 481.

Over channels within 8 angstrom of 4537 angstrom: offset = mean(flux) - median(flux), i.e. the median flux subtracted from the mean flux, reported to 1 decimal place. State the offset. 0.5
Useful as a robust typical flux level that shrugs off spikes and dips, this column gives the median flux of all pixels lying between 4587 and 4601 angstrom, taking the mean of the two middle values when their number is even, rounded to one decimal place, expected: 21.7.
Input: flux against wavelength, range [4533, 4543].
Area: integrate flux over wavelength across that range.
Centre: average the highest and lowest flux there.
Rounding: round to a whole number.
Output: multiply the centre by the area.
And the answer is 5859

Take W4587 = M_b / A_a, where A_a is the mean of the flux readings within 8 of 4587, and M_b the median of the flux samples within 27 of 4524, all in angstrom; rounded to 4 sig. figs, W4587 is 1.053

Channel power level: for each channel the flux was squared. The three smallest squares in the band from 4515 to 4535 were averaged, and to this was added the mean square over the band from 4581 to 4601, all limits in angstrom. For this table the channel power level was 1058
